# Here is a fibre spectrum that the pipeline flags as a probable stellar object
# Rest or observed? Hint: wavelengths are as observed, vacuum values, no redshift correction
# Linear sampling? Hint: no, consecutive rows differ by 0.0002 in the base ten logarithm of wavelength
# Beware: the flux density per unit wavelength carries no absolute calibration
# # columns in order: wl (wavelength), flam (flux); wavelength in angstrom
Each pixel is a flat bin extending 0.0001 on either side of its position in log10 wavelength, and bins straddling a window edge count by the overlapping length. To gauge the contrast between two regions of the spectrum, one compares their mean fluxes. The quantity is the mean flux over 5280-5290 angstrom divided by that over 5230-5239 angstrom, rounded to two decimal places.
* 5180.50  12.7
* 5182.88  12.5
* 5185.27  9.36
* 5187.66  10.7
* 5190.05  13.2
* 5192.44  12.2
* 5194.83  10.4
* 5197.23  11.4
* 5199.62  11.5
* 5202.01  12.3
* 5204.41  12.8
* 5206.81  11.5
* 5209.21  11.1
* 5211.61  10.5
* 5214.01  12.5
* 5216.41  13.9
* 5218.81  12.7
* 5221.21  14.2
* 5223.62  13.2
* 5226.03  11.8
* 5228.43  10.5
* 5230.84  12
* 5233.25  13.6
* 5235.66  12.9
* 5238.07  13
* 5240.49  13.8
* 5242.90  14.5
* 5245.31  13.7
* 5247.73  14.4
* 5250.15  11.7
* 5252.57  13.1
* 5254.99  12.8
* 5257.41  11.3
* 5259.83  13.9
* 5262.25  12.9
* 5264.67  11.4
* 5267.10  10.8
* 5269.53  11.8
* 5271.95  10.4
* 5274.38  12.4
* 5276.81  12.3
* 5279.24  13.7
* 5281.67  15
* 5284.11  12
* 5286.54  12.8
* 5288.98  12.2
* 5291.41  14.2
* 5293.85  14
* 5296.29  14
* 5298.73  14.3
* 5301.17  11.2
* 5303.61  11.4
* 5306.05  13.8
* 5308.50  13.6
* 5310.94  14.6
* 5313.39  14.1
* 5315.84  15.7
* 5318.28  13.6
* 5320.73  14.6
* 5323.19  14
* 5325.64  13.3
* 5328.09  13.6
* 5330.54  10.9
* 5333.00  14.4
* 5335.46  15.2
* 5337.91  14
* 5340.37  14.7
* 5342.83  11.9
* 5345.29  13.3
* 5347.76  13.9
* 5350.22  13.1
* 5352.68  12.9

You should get 1.01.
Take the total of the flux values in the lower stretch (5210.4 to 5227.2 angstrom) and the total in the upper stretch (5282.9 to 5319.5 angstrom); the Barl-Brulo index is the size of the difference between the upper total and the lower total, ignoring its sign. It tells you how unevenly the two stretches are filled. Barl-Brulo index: 113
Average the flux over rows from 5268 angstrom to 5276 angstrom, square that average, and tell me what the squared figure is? 133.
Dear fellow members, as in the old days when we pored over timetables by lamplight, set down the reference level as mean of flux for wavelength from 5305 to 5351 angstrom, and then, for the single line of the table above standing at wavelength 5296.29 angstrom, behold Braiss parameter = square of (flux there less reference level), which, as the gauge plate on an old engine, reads 0.04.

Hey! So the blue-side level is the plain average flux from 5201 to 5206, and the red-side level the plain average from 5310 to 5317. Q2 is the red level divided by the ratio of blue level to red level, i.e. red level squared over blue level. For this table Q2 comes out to 17.5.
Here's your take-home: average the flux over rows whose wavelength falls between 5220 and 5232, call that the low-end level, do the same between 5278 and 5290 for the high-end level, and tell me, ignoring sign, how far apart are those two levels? 0.8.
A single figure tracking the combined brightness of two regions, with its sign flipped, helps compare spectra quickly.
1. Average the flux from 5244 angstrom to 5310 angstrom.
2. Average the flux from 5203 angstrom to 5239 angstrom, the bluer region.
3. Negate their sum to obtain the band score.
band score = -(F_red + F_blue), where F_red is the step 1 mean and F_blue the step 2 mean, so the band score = -25.2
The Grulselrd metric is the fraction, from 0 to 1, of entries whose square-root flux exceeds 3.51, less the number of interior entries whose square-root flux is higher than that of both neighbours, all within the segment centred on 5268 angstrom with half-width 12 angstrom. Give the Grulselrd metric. -2.6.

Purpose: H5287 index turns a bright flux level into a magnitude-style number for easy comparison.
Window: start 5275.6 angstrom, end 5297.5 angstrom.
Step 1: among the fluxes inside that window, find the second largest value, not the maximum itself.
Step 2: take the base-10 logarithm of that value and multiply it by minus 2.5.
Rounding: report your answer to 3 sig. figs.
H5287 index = -2.88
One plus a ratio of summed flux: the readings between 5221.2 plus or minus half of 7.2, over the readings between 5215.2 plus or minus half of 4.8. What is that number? 2.5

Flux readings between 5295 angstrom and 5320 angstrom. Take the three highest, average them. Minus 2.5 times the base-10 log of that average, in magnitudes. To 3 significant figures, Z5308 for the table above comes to -2.93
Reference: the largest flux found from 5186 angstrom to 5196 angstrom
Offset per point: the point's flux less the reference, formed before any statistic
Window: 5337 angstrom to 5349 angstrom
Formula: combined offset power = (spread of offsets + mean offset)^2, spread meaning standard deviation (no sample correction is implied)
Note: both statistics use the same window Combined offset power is 2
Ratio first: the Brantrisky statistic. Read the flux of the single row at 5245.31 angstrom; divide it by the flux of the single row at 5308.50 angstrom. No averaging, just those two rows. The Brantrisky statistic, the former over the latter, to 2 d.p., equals 1.01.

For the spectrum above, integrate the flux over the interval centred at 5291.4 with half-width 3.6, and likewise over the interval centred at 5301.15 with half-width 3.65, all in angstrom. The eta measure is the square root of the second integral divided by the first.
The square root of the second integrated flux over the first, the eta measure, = 0.96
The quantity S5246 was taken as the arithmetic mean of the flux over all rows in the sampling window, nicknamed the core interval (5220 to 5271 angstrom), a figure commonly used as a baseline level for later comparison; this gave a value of 12.7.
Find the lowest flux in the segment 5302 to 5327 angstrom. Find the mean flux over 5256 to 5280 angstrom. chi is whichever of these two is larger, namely 12.1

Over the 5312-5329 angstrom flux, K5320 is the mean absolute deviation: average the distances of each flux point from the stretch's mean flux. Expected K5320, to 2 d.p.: 0.58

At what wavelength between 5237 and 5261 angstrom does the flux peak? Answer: 5242.90 angstrom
